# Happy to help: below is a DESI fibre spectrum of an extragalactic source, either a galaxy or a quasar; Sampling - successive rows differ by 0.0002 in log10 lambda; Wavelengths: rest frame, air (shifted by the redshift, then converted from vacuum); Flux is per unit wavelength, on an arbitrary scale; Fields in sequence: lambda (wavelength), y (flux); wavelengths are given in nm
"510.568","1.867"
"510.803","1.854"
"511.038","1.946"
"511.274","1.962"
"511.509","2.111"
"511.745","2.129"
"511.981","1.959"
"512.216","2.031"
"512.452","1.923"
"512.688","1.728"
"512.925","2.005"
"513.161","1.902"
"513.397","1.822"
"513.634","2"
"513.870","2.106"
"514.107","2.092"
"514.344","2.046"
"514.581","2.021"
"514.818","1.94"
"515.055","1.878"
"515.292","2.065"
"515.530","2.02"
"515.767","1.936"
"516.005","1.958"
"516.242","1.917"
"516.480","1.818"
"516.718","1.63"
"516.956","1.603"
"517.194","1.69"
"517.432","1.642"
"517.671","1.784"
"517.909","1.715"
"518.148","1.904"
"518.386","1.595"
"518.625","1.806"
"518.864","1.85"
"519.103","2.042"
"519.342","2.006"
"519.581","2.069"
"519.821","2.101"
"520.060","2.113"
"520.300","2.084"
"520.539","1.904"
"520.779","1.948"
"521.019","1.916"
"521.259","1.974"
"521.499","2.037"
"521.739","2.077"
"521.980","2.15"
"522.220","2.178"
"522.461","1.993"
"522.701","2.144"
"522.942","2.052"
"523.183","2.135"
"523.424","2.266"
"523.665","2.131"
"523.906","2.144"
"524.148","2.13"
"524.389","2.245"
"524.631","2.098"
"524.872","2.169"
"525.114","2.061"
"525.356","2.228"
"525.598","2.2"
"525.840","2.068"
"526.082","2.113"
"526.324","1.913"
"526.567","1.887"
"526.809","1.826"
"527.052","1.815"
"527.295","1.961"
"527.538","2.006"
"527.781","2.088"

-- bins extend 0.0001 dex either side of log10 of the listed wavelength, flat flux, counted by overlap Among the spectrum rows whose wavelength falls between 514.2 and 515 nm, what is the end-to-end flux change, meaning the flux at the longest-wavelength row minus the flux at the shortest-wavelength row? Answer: -0.11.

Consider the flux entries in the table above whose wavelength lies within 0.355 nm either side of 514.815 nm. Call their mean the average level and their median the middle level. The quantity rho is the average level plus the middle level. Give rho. 3.89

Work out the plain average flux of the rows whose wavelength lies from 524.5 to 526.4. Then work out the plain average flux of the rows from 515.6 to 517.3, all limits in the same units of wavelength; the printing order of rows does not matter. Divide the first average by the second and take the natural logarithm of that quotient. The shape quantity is 0.16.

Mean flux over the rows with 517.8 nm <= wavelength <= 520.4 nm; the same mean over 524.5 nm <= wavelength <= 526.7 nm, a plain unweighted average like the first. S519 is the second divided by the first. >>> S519 1.08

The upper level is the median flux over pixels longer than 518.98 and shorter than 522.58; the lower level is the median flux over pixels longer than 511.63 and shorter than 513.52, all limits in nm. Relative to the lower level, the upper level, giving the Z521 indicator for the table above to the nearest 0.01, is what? 1.05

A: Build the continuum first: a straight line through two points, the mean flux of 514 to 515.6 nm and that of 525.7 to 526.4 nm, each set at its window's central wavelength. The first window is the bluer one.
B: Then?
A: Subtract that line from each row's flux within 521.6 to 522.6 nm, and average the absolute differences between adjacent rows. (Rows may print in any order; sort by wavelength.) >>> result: 0.10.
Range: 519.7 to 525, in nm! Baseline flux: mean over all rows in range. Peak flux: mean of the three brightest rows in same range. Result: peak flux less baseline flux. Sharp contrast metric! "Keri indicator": 0.139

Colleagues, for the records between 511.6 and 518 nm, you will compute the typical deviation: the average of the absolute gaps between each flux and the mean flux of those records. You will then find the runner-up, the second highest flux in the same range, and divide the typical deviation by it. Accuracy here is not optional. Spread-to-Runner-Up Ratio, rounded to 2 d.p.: 0.06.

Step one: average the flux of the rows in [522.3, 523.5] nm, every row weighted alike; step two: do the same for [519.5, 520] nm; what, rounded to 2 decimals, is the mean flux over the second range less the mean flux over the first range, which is -0.03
